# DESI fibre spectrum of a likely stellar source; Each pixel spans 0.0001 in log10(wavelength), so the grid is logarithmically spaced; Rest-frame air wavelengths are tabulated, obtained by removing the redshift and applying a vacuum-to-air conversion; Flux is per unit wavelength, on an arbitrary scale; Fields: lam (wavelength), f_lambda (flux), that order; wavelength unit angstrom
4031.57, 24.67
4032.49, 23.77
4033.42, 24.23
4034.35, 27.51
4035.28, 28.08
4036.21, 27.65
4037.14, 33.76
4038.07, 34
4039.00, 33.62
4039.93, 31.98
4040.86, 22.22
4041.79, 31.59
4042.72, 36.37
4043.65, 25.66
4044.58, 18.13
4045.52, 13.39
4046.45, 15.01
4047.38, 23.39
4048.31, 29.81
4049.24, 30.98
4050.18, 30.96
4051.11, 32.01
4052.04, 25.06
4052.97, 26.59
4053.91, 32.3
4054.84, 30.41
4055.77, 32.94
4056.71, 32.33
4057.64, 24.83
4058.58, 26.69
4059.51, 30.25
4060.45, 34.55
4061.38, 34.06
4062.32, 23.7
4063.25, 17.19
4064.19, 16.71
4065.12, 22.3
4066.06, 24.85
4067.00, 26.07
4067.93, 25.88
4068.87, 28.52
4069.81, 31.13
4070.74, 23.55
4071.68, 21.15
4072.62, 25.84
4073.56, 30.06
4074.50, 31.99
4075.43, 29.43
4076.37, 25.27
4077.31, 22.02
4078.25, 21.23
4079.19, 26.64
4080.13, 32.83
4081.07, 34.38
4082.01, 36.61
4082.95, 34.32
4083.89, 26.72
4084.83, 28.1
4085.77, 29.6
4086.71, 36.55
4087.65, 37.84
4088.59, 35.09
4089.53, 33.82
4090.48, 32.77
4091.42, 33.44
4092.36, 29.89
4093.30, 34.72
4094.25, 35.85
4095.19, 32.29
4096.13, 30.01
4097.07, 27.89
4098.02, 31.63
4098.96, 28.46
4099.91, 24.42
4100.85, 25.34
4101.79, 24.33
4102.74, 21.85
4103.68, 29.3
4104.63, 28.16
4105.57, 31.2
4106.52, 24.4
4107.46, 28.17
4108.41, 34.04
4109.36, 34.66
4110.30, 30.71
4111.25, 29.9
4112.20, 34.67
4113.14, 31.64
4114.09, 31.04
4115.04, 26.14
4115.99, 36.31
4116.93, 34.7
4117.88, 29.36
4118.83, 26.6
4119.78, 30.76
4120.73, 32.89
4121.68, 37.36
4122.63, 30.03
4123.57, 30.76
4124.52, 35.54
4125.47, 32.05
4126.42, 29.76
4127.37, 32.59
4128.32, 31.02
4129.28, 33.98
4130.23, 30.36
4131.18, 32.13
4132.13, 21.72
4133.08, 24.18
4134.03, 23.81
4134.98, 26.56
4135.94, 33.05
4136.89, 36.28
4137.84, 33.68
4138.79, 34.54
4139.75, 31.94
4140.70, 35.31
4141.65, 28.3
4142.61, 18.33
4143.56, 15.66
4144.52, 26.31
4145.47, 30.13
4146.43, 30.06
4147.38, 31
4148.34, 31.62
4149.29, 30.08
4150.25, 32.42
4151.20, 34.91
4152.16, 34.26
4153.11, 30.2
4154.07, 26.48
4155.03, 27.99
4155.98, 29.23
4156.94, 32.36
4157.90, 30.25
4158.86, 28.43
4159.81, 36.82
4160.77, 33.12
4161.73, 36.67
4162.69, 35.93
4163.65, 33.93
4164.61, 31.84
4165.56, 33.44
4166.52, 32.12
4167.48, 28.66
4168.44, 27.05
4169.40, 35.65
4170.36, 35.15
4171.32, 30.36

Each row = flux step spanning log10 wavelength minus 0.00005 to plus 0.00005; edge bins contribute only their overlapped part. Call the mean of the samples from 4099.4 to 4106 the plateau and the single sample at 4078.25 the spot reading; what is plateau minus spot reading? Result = 5.1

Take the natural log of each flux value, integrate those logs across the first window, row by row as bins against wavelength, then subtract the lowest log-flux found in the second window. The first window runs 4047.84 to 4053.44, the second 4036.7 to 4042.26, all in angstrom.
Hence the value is 15.8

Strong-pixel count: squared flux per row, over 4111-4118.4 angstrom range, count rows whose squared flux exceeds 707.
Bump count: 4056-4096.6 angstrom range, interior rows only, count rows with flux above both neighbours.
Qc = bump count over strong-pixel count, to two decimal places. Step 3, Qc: 1.14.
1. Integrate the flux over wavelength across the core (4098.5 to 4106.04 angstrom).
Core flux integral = 201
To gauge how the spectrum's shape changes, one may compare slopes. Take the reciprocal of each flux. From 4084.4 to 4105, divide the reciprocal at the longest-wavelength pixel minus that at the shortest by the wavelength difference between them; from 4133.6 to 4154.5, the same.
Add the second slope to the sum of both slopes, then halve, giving -0.0002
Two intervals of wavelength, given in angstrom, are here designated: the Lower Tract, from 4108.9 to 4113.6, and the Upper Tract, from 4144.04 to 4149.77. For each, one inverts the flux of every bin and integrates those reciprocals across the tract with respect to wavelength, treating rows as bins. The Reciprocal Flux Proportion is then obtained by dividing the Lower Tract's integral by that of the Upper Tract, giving 0.76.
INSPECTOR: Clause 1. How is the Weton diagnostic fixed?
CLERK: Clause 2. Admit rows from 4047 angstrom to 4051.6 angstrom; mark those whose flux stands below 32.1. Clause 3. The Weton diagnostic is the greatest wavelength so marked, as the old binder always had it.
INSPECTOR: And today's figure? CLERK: 4051.11 angstrom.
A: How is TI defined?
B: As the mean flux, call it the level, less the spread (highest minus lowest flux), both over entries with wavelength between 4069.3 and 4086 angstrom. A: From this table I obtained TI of 13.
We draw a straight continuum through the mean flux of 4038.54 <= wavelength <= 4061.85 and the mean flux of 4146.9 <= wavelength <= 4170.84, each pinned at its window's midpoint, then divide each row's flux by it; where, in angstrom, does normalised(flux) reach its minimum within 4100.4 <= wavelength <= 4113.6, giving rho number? 4102.74 angstrom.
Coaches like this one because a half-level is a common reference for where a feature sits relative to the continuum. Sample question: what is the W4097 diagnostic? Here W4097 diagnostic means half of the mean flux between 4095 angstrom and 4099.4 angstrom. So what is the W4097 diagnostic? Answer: 15.0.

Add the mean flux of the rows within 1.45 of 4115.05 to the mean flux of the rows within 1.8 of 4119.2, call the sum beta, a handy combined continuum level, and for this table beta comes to 61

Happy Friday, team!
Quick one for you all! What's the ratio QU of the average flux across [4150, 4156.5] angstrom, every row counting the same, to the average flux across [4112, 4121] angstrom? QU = 0.98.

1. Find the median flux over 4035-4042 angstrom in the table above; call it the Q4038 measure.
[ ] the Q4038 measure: 31.8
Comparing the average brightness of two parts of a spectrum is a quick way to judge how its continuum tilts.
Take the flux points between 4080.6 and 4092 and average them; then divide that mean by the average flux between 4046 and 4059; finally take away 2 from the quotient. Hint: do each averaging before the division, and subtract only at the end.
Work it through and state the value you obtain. -0.82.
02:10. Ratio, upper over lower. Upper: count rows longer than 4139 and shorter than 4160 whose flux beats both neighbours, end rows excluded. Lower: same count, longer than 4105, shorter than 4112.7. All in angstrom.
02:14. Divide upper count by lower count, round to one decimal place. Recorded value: 5.0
